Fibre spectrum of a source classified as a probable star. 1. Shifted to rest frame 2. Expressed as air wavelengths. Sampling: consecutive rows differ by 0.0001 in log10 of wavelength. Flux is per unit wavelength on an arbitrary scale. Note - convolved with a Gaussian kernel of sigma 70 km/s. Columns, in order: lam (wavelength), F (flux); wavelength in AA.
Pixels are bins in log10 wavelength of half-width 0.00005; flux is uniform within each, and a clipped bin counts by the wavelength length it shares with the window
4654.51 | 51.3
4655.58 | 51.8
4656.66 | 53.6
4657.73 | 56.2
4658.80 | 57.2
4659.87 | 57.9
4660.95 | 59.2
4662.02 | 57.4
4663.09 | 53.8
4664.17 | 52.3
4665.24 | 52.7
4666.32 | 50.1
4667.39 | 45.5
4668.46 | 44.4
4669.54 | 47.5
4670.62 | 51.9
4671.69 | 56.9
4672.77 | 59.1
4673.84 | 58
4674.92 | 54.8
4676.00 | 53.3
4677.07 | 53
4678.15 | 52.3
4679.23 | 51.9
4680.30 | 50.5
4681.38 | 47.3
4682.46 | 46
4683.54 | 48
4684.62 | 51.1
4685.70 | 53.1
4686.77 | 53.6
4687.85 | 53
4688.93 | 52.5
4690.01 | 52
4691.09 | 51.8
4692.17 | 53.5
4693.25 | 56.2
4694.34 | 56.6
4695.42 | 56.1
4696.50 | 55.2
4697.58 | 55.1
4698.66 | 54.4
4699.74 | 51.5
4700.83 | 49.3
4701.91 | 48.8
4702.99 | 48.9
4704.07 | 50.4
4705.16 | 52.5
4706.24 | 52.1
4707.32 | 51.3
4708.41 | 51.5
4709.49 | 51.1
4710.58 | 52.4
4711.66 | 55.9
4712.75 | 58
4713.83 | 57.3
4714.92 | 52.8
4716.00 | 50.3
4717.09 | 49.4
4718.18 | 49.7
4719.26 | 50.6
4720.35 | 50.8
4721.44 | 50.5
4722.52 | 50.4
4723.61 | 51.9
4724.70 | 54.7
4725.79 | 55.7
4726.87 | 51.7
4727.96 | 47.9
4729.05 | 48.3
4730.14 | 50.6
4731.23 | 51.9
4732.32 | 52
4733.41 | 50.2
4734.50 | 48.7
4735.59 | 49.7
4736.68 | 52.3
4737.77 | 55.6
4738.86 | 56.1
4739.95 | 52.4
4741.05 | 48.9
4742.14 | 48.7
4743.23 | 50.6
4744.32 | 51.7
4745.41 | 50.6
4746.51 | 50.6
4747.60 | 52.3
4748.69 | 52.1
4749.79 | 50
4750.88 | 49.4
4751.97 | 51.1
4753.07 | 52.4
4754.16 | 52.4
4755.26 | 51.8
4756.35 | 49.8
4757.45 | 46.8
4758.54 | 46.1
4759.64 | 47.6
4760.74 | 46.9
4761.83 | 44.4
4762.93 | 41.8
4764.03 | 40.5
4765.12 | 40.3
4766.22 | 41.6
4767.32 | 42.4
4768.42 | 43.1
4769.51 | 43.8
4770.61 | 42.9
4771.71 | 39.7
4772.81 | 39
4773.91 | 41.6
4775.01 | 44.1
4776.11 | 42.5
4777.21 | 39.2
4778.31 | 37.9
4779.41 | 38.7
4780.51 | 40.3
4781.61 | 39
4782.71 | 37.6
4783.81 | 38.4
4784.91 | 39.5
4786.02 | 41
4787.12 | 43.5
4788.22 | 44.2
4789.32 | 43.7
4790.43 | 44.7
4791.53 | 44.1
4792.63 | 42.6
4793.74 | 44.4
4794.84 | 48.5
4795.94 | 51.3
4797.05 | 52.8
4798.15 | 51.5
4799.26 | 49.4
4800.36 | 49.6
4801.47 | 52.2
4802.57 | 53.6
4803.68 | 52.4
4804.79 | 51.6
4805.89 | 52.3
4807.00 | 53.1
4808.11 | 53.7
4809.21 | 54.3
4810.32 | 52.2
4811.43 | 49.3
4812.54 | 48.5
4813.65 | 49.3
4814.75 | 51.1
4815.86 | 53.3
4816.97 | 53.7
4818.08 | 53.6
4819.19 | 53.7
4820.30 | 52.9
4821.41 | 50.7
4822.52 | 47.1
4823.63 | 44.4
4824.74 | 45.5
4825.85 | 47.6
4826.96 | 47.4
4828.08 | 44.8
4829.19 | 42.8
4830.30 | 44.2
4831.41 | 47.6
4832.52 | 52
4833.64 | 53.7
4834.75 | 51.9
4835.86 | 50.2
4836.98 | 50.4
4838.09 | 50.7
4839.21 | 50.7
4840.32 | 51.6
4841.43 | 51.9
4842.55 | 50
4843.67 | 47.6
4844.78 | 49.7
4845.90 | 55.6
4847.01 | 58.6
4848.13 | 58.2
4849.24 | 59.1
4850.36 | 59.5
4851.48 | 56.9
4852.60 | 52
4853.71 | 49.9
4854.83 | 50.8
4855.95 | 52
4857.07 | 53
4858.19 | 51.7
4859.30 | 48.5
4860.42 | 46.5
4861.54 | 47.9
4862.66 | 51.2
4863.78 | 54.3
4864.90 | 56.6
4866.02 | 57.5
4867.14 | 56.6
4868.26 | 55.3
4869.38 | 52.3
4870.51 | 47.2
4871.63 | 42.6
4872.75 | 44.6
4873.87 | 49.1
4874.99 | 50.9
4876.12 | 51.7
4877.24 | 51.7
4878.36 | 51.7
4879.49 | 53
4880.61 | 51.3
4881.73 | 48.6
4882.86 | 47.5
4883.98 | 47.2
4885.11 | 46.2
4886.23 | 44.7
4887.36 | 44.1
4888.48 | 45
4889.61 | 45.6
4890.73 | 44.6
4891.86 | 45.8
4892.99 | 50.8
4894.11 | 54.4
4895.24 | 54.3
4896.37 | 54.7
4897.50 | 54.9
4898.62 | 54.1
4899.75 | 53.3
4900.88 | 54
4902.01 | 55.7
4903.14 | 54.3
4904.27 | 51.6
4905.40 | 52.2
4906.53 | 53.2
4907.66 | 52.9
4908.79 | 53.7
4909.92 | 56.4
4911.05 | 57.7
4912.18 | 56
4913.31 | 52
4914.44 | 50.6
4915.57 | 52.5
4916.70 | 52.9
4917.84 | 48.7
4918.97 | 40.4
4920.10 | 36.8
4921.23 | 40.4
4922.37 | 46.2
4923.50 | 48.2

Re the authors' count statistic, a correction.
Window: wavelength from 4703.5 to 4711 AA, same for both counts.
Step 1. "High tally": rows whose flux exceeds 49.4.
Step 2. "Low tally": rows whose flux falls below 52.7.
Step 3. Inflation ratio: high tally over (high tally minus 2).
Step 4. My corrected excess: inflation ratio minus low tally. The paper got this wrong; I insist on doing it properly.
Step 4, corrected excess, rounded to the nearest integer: -6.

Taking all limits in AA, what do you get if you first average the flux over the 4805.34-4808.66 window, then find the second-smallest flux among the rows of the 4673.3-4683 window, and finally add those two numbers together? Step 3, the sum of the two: 100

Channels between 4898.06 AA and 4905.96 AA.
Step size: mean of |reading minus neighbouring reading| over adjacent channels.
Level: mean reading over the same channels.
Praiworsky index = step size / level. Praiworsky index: 0.025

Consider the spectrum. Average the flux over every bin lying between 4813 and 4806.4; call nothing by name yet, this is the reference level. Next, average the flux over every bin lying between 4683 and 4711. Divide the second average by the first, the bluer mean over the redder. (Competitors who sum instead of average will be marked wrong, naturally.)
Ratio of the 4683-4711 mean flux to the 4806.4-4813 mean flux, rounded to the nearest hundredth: 1.01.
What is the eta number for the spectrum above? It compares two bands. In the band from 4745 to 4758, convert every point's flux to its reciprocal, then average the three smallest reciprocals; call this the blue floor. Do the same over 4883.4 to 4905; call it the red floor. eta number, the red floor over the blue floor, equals 0.95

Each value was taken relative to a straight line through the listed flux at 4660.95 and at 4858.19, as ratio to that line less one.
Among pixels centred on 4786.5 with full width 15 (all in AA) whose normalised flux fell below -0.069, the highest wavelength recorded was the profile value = 4793.74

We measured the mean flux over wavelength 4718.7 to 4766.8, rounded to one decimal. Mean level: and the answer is 49.8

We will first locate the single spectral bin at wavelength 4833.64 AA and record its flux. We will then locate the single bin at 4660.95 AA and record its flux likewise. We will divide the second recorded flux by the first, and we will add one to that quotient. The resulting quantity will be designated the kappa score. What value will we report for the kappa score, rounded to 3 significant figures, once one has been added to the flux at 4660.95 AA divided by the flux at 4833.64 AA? 2.10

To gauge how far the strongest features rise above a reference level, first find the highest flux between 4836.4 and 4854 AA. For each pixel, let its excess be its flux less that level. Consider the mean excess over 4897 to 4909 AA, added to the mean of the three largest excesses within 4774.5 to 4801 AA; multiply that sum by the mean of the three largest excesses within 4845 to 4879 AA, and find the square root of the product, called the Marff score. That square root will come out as 2.4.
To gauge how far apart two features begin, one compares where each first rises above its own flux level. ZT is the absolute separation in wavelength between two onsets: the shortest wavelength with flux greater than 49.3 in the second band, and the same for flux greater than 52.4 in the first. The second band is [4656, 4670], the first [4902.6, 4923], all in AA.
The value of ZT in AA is 246.5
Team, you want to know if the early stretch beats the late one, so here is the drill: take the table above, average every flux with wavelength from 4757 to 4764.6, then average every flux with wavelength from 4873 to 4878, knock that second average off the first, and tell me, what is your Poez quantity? -6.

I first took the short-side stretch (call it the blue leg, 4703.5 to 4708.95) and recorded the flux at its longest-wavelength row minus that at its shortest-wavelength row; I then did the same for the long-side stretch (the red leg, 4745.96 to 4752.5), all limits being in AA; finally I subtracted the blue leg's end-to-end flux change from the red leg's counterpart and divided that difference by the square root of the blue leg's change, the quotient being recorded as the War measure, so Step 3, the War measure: -0.6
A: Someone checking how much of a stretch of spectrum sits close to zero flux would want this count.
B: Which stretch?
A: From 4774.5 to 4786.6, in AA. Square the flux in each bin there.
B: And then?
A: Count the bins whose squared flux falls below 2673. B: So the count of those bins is 11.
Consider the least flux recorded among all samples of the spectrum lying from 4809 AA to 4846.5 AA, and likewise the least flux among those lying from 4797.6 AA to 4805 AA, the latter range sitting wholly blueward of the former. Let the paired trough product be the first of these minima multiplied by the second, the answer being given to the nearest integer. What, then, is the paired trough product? 2114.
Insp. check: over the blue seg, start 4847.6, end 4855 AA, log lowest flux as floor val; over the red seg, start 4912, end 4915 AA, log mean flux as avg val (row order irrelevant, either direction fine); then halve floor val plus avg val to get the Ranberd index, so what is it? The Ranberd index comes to 51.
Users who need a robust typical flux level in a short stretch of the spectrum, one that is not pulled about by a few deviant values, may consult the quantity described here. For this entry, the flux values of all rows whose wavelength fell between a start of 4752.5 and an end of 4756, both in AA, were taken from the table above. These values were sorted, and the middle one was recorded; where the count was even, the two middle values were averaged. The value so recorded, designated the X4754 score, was 52.4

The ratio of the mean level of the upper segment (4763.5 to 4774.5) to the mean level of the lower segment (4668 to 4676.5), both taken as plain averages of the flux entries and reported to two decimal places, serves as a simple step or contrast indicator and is 0.78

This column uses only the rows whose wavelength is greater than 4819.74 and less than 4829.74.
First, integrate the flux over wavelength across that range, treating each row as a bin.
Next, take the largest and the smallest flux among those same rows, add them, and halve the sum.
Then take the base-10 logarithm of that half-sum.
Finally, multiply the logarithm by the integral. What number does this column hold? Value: 790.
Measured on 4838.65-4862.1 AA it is 2122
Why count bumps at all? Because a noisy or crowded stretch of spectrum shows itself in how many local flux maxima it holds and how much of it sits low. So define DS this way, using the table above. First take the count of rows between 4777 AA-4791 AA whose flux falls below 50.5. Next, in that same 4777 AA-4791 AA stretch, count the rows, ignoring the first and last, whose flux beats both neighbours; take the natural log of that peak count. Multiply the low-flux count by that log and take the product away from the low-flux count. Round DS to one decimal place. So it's 4.0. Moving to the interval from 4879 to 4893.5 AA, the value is 10.0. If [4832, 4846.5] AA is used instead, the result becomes 1.5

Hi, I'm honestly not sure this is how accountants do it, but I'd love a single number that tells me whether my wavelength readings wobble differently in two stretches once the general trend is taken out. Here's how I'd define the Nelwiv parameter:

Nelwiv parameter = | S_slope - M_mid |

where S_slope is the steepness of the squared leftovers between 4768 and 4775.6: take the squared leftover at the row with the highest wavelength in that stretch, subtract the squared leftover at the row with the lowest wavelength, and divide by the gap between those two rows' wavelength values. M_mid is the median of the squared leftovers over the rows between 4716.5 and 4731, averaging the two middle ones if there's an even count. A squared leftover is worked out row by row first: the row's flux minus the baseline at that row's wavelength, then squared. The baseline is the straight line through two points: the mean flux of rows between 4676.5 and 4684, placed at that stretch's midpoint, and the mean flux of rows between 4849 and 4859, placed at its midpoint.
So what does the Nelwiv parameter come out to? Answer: 3.2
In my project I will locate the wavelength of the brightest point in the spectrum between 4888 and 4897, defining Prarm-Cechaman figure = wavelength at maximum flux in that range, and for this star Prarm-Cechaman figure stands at 4896.37 AA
